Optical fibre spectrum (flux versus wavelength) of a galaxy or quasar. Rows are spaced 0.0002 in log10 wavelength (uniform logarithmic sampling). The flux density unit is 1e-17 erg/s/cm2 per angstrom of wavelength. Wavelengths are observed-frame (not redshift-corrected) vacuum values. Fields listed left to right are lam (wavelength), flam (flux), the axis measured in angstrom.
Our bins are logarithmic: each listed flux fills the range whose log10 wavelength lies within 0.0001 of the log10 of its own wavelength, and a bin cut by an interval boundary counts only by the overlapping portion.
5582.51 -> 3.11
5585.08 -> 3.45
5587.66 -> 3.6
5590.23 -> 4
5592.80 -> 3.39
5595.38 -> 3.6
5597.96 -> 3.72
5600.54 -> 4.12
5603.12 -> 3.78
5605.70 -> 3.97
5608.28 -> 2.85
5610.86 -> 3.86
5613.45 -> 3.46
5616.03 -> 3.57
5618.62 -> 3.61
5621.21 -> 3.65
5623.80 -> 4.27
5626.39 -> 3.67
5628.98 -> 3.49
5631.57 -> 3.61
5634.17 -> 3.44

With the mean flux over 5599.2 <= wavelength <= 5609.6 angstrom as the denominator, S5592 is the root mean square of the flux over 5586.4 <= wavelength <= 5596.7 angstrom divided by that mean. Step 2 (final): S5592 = 0.99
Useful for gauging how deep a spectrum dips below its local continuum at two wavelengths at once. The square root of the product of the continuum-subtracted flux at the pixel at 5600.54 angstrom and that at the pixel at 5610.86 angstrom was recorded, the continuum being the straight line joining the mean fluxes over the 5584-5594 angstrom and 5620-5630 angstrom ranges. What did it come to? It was 0.26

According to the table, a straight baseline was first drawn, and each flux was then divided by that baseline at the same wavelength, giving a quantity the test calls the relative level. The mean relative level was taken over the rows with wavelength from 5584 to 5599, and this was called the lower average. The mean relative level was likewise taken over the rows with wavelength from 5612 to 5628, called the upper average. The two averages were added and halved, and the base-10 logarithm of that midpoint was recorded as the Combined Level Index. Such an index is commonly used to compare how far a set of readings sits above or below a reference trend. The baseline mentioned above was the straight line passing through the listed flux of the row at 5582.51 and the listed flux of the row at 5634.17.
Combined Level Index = 0.051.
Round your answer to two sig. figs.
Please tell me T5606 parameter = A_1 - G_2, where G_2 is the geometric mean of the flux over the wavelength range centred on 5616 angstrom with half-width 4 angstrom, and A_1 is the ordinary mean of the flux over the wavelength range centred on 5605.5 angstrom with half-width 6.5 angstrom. 0.17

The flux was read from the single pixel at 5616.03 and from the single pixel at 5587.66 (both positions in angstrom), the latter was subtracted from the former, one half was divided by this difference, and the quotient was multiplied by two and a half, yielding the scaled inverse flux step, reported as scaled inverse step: -42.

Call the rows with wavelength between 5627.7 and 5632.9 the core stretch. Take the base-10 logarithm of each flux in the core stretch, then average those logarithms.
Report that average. 0.550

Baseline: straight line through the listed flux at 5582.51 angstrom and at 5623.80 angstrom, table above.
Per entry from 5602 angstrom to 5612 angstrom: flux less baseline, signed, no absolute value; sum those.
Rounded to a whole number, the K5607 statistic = -1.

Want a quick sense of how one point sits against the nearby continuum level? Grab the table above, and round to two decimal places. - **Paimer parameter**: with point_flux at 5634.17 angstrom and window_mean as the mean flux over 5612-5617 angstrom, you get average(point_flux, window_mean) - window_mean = -0.04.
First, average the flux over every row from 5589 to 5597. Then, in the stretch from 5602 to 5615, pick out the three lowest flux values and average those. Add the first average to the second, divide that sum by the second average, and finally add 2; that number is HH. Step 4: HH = 4.09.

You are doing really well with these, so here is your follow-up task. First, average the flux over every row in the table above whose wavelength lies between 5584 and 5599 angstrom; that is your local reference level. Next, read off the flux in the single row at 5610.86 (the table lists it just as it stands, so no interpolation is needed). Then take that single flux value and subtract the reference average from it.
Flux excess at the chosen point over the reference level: 0.23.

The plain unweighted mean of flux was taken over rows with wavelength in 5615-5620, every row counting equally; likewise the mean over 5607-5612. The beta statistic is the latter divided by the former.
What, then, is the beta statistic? 0.93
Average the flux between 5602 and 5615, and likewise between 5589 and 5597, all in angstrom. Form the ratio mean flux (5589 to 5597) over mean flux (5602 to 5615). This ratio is 1.022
